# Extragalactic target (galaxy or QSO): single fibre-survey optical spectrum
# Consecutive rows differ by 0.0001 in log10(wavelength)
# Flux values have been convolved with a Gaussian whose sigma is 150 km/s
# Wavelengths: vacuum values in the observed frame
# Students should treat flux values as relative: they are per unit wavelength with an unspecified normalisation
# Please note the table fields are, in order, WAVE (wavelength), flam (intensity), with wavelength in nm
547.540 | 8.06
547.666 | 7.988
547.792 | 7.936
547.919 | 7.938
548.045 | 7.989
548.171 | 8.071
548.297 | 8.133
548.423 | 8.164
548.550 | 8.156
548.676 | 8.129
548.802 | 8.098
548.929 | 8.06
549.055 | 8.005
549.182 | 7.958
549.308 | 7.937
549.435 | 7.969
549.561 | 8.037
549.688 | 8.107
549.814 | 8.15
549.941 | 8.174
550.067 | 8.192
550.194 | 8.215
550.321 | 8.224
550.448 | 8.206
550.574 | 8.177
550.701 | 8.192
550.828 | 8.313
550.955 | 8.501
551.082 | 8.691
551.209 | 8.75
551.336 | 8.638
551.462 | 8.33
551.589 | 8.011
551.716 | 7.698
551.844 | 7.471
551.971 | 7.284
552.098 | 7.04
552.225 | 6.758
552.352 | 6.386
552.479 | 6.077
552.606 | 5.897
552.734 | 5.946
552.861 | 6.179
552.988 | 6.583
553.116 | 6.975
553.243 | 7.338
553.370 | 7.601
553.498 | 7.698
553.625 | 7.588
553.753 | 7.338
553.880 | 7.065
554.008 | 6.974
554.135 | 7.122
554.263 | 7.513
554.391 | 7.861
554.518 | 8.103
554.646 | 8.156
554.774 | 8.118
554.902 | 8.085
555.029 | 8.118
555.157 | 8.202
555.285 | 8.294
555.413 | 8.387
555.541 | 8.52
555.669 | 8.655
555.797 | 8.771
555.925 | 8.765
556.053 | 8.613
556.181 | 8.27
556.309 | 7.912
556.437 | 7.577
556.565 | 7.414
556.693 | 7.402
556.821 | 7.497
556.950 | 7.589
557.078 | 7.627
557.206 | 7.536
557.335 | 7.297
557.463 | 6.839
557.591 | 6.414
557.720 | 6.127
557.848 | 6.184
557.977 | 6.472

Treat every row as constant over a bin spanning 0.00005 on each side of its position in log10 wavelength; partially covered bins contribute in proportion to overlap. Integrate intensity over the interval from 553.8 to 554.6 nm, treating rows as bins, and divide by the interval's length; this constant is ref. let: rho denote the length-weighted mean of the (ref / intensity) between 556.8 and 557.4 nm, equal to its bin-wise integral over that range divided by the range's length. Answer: 0.99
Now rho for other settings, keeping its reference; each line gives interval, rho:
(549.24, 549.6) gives 0.94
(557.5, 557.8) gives 1.18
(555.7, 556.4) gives 0.89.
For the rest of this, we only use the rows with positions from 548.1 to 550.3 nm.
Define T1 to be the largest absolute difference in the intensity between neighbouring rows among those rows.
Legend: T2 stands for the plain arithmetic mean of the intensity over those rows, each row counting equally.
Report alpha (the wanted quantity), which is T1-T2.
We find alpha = -8.02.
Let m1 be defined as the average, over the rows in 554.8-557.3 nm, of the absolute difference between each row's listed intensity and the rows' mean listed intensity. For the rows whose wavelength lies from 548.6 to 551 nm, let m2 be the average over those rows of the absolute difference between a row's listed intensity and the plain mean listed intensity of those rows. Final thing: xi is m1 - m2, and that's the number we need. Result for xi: 0.32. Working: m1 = 0.42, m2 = 0.1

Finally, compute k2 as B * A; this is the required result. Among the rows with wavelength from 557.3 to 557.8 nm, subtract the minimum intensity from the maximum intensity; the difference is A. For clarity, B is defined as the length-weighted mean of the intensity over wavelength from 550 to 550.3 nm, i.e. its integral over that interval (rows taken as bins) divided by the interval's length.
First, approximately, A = 1.2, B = 8.2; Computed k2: 10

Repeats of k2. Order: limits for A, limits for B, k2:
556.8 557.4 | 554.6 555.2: 3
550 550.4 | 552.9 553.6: 0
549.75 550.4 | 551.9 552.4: 1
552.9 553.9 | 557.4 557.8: 7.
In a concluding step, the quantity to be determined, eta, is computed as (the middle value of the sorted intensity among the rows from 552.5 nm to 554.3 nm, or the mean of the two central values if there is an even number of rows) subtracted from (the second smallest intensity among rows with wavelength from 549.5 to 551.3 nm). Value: 1.0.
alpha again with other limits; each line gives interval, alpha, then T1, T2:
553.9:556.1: -7.74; 0.391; 8.13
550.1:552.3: -7.71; 0.319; 8.03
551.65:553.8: -6.53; 0.404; 6.93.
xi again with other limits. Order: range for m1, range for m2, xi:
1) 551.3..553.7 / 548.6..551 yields 0.57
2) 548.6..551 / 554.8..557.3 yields -0.32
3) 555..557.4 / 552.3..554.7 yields -0.13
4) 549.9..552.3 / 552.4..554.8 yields -0.17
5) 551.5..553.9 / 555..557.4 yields 0.09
